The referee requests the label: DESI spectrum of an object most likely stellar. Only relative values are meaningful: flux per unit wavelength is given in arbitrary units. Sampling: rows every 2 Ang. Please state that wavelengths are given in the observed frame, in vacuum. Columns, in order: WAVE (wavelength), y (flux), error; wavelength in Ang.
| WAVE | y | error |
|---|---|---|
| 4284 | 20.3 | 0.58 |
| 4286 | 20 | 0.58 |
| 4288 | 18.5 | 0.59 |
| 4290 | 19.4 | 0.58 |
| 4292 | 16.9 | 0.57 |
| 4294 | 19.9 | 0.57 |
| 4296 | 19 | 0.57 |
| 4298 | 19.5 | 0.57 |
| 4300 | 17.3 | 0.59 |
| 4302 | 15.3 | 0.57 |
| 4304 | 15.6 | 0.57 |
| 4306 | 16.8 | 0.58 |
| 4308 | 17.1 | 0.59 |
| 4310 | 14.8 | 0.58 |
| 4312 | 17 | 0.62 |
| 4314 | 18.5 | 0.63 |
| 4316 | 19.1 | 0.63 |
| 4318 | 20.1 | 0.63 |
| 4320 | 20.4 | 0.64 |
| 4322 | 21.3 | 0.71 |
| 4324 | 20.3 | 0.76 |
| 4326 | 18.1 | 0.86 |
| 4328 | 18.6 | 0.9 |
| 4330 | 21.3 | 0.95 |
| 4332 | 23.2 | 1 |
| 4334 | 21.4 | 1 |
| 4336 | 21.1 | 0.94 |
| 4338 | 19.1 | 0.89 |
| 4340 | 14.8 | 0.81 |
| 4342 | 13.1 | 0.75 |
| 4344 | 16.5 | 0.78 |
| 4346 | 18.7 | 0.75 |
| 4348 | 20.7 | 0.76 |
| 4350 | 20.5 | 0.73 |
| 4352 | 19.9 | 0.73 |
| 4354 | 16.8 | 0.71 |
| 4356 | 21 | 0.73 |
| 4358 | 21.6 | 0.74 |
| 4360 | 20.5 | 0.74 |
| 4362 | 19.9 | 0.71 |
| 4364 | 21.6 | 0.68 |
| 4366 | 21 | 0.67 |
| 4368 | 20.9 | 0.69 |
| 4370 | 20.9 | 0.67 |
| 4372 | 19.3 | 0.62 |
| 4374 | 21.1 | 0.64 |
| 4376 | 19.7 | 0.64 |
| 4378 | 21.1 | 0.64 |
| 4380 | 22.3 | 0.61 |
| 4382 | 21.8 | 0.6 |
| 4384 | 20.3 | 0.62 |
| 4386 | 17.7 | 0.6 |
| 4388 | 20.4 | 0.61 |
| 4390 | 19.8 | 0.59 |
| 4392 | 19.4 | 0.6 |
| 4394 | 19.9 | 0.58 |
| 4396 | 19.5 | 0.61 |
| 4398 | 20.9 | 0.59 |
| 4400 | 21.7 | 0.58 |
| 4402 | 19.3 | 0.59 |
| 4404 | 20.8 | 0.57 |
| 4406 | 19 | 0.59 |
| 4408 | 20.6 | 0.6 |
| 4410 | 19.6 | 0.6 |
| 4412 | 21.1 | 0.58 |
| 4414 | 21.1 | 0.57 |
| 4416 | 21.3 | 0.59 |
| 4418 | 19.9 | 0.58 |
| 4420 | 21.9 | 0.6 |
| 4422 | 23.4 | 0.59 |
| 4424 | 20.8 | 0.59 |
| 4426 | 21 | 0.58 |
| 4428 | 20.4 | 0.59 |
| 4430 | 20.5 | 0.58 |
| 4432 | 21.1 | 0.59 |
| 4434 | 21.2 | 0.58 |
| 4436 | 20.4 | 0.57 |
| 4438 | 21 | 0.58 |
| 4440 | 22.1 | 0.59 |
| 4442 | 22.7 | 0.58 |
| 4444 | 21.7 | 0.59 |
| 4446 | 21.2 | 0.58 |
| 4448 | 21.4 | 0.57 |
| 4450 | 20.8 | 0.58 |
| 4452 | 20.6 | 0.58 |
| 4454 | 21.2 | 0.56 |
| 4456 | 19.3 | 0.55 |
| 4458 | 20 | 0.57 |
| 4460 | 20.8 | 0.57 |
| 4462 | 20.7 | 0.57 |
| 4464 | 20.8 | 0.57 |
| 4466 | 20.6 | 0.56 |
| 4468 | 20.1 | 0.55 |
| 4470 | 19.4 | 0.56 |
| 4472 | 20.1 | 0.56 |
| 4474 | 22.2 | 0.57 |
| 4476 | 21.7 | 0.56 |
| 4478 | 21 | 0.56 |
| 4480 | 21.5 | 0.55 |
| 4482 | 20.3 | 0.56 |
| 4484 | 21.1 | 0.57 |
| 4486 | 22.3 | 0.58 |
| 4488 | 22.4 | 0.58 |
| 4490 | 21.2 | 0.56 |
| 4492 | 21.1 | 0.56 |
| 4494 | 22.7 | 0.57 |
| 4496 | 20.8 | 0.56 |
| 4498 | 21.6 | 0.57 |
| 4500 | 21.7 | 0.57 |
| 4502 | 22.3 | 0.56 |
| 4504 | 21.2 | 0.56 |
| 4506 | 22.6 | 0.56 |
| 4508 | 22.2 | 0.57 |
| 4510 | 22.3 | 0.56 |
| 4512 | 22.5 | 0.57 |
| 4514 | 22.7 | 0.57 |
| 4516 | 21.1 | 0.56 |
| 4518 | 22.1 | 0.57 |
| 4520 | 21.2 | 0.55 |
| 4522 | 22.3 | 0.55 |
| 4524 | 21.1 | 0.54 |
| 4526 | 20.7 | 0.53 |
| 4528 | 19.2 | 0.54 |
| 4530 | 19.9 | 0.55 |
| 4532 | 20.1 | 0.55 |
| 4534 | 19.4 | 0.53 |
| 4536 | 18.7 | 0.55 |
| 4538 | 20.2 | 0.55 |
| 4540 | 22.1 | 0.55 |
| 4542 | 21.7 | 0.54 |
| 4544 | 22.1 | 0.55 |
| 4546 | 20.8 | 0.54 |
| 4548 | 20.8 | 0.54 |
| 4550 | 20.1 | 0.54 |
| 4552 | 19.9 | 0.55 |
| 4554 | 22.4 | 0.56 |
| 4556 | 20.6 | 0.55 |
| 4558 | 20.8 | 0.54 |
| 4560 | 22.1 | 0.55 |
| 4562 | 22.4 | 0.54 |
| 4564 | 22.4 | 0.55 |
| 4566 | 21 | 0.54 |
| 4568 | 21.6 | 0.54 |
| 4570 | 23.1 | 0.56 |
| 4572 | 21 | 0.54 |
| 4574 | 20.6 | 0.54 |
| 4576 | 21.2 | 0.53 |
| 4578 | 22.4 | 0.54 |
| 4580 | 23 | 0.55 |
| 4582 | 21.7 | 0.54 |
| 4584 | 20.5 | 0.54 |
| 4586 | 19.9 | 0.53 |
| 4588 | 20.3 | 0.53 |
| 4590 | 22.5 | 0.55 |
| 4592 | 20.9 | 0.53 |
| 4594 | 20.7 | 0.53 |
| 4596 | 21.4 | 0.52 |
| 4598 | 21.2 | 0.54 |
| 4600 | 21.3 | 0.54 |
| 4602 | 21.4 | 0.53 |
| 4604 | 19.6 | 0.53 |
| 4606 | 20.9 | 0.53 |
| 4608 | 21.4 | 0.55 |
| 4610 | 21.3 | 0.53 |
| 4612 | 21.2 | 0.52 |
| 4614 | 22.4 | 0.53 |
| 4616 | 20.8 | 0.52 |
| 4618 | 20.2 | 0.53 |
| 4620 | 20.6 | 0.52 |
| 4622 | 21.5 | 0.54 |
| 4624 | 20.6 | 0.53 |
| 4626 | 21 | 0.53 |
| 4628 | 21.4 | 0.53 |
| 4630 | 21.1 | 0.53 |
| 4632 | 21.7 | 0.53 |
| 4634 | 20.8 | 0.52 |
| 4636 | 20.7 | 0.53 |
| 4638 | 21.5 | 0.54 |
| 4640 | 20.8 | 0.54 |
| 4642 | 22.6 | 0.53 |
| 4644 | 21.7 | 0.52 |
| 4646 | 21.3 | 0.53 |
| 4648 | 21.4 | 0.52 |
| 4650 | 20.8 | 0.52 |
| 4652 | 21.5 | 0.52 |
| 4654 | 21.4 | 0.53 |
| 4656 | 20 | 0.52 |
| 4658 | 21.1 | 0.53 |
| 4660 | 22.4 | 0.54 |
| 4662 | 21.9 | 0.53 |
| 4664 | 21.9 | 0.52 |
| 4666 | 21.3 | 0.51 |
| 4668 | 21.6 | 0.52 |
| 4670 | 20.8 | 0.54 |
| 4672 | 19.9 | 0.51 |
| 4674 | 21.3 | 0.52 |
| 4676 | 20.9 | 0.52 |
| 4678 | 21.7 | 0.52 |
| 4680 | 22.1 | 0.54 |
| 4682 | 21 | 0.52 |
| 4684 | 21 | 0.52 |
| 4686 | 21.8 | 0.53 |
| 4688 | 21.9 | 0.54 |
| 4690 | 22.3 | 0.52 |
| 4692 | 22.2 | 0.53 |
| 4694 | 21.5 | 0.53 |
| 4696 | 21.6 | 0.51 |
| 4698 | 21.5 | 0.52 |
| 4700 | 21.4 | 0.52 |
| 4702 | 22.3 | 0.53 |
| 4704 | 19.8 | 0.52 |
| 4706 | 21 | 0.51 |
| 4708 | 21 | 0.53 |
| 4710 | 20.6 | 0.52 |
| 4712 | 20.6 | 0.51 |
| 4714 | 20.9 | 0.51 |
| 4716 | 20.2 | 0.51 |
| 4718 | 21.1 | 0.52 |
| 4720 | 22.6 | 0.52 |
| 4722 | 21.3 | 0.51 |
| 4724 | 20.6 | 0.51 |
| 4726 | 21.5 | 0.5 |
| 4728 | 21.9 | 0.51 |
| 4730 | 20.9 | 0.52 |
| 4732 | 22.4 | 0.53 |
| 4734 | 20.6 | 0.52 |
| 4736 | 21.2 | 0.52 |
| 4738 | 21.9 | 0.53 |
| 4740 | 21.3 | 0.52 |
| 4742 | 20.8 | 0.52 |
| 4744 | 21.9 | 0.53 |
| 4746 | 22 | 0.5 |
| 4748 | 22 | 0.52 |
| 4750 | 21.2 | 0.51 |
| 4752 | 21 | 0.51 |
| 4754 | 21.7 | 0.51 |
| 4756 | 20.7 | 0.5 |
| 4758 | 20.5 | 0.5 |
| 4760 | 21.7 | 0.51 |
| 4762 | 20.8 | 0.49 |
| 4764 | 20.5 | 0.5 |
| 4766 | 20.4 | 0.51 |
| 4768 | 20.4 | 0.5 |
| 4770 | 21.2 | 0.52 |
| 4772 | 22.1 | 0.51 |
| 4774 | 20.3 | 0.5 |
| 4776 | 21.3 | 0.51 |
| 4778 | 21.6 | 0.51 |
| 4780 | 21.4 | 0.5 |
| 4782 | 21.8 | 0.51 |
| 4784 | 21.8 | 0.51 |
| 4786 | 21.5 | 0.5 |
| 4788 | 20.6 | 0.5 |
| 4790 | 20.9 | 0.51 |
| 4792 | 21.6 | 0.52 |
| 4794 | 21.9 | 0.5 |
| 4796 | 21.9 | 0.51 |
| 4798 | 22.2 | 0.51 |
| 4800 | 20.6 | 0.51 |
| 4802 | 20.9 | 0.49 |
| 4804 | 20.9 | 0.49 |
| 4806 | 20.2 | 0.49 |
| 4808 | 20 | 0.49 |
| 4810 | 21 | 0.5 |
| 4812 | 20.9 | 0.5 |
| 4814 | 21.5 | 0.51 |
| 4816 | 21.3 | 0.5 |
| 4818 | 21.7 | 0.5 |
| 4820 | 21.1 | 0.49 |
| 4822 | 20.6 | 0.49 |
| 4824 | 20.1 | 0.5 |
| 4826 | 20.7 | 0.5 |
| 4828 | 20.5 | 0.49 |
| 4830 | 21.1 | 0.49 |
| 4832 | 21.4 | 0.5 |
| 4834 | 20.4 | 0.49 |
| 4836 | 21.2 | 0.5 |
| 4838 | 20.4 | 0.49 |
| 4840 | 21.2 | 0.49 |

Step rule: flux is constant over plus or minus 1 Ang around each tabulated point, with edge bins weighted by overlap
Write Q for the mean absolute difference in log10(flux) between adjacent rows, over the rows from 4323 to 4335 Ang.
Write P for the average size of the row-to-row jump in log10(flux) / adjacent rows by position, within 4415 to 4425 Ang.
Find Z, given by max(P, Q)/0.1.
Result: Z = 0.39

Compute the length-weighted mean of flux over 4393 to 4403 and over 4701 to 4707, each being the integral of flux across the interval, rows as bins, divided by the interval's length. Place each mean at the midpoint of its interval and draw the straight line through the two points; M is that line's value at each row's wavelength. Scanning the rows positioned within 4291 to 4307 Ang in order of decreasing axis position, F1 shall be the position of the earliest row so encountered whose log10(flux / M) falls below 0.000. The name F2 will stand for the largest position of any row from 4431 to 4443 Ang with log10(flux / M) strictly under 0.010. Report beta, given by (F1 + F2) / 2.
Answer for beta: 4371 Ang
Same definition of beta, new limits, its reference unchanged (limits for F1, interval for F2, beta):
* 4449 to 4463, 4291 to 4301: 4379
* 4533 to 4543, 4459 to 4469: 4503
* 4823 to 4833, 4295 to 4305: 4567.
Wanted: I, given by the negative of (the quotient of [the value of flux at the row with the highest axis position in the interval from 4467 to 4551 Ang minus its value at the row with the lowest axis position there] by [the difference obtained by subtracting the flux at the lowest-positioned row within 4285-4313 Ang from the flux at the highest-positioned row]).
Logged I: 0.0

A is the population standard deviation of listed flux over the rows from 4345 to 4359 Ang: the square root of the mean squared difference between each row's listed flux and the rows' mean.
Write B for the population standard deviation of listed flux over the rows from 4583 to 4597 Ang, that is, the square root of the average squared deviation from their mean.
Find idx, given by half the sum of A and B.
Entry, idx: 1.2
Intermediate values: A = 1.5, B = 0.79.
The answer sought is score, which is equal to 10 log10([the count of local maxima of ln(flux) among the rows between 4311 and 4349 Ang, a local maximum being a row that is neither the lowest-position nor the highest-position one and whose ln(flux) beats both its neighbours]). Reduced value 3.0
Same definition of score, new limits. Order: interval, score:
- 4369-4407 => 7.8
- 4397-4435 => 7.8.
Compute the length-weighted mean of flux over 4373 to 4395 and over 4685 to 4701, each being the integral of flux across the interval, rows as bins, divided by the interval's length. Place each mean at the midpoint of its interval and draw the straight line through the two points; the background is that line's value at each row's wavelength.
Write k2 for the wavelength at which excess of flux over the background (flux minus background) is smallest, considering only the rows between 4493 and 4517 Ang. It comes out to 4496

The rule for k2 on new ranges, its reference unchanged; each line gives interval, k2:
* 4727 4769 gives 4768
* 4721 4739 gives 4734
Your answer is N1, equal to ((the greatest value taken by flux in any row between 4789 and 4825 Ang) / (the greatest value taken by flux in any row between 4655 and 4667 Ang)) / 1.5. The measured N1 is 0.661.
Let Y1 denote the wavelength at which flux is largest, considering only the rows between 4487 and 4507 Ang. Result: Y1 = 4494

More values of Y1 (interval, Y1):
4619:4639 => 4632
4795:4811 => 4798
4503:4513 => 4506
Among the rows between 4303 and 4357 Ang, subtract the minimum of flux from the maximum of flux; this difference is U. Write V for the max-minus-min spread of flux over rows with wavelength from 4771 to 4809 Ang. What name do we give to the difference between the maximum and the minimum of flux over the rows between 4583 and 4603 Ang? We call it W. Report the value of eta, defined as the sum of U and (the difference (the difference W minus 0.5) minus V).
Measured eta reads 10.0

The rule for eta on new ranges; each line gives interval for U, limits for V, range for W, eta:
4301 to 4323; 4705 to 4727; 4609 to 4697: 6.3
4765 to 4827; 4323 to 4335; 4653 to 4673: -0.9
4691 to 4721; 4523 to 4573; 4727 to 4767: -0.1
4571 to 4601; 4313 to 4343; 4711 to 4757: -5.1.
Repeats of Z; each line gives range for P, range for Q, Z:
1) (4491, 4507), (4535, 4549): 0.21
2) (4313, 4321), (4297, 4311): 0.36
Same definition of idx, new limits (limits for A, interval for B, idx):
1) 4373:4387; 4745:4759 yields 1.0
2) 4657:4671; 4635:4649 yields 0.5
